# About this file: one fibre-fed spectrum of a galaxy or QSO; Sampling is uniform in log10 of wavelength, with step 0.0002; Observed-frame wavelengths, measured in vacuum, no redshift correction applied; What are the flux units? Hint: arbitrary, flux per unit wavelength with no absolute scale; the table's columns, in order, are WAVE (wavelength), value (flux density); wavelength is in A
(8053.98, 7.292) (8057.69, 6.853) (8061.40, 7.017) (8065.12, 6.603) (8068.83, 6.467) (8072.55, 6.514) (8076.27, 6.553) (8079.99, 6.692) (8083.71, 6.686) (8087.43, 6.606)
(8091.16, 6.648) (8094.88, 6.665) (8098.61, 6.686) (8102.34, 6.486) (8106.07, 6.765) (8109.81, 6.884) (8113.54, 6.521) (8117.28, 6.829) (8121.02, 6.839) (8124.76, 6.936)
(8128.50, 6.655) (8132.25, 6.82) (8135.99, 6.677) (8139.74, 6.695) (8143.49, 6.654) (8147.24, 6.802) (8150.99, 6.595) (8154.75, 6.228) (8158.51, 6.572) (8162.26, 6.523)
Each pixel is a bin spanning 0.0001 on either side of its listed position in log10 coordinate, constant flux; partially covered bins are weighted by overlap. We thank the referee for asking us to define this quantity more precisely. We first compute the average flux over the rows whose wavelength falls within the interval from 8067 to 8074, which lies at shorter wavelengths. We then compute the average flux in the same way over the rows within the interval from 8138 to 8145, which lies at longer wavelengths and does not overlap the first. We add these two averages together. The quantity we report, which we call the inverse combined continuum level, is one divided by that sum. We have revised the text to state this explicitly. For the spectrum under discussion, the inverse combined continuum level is 0.0760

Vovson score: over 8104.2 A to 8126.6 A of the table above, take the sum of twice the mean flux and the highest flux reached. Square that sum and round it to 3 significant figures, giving 421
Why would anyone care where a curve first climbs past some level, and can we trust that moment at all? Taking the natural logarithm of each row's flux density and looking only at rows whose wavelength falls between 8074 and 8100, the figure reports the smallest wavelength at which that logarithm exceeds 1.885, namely 8079.99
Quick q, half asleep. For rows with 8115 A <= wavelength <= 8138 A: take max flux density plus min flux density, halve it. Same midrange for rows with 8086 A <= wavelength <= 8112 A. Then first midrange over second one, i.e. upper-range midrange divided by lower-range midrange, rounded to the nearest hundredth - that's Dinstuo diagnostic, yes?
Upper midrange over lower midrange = 1.02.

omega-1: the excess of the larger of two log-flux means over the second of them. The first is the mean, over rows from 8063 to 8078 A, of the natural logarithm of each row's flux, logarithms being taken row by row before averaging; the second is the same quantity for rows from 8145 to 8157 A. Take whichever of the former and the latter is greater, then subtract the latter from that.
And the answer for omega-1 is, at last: 0.0000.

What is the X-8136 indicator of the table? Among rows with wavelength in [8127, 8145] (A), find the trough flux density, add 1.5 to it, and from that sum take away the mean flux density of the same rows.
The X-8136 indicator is 1.45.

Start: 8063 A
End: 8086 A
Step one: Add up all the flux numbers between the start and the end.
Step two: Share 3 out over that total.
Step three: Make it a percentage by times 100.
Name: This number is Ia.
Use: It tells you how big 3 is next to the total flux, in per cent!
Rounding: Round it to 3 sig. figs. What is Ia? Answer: 7.59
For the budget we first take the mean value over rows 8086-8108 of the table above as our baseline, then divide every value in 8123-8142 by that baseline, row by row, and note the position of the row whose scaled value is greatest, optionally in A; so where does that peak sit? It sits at 8124.76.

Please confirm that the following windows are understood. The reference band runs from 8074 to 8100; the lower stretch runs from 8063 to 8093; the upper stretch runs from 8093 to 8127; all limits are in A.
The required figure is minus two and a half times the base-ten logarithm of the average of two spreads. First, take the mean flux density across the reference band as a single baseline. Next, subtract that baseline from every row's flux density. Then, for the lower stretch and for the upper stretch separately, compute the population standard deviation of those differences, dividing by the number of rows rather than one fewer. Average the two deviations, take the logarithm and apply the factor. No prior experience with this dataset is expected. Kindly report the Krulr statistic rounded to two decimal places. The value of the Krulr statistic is 2.38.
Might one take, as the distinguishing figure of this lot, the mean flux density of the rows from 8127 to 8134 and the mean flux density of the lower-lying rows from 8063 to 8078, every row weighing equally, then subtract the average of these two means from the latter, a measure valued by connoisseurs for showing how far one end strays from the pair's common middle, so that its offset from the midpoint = -0.10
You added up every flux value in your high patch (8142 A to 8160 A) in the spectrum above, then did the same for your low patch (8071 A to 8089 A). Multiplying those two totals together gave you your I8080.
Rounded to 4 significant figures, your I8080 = 1086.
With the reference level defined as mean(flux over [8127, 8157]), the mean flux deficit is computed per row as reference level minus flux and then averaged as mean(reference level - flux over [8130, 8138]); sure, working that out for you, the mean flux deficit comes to -0.11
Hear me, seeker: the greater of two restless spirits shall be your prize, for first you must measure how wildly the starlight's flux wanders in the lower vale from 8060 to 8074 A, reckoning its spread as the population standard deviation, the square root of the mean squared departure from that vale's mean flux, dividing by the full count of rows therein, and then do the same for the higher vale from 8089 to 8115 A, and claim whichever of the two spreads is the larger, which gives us 0.22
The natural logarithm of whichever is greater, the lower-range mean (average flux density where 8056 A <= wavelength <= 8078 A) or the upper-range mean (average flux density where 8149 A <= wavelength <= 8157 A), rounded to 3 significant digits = 1.90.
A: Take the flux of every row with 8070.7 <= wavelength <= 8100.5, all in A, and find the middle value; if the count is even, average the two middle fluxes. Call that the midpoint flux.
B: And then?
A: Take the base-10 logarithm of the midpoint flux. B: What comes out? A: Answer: 0.823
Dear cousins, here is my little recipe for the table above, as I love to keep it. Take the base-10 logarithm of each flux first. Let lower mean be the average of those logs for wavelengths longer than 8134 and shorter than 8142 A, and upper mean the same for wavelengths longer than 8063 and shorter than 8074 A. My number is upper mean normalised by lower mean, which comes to 0.987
